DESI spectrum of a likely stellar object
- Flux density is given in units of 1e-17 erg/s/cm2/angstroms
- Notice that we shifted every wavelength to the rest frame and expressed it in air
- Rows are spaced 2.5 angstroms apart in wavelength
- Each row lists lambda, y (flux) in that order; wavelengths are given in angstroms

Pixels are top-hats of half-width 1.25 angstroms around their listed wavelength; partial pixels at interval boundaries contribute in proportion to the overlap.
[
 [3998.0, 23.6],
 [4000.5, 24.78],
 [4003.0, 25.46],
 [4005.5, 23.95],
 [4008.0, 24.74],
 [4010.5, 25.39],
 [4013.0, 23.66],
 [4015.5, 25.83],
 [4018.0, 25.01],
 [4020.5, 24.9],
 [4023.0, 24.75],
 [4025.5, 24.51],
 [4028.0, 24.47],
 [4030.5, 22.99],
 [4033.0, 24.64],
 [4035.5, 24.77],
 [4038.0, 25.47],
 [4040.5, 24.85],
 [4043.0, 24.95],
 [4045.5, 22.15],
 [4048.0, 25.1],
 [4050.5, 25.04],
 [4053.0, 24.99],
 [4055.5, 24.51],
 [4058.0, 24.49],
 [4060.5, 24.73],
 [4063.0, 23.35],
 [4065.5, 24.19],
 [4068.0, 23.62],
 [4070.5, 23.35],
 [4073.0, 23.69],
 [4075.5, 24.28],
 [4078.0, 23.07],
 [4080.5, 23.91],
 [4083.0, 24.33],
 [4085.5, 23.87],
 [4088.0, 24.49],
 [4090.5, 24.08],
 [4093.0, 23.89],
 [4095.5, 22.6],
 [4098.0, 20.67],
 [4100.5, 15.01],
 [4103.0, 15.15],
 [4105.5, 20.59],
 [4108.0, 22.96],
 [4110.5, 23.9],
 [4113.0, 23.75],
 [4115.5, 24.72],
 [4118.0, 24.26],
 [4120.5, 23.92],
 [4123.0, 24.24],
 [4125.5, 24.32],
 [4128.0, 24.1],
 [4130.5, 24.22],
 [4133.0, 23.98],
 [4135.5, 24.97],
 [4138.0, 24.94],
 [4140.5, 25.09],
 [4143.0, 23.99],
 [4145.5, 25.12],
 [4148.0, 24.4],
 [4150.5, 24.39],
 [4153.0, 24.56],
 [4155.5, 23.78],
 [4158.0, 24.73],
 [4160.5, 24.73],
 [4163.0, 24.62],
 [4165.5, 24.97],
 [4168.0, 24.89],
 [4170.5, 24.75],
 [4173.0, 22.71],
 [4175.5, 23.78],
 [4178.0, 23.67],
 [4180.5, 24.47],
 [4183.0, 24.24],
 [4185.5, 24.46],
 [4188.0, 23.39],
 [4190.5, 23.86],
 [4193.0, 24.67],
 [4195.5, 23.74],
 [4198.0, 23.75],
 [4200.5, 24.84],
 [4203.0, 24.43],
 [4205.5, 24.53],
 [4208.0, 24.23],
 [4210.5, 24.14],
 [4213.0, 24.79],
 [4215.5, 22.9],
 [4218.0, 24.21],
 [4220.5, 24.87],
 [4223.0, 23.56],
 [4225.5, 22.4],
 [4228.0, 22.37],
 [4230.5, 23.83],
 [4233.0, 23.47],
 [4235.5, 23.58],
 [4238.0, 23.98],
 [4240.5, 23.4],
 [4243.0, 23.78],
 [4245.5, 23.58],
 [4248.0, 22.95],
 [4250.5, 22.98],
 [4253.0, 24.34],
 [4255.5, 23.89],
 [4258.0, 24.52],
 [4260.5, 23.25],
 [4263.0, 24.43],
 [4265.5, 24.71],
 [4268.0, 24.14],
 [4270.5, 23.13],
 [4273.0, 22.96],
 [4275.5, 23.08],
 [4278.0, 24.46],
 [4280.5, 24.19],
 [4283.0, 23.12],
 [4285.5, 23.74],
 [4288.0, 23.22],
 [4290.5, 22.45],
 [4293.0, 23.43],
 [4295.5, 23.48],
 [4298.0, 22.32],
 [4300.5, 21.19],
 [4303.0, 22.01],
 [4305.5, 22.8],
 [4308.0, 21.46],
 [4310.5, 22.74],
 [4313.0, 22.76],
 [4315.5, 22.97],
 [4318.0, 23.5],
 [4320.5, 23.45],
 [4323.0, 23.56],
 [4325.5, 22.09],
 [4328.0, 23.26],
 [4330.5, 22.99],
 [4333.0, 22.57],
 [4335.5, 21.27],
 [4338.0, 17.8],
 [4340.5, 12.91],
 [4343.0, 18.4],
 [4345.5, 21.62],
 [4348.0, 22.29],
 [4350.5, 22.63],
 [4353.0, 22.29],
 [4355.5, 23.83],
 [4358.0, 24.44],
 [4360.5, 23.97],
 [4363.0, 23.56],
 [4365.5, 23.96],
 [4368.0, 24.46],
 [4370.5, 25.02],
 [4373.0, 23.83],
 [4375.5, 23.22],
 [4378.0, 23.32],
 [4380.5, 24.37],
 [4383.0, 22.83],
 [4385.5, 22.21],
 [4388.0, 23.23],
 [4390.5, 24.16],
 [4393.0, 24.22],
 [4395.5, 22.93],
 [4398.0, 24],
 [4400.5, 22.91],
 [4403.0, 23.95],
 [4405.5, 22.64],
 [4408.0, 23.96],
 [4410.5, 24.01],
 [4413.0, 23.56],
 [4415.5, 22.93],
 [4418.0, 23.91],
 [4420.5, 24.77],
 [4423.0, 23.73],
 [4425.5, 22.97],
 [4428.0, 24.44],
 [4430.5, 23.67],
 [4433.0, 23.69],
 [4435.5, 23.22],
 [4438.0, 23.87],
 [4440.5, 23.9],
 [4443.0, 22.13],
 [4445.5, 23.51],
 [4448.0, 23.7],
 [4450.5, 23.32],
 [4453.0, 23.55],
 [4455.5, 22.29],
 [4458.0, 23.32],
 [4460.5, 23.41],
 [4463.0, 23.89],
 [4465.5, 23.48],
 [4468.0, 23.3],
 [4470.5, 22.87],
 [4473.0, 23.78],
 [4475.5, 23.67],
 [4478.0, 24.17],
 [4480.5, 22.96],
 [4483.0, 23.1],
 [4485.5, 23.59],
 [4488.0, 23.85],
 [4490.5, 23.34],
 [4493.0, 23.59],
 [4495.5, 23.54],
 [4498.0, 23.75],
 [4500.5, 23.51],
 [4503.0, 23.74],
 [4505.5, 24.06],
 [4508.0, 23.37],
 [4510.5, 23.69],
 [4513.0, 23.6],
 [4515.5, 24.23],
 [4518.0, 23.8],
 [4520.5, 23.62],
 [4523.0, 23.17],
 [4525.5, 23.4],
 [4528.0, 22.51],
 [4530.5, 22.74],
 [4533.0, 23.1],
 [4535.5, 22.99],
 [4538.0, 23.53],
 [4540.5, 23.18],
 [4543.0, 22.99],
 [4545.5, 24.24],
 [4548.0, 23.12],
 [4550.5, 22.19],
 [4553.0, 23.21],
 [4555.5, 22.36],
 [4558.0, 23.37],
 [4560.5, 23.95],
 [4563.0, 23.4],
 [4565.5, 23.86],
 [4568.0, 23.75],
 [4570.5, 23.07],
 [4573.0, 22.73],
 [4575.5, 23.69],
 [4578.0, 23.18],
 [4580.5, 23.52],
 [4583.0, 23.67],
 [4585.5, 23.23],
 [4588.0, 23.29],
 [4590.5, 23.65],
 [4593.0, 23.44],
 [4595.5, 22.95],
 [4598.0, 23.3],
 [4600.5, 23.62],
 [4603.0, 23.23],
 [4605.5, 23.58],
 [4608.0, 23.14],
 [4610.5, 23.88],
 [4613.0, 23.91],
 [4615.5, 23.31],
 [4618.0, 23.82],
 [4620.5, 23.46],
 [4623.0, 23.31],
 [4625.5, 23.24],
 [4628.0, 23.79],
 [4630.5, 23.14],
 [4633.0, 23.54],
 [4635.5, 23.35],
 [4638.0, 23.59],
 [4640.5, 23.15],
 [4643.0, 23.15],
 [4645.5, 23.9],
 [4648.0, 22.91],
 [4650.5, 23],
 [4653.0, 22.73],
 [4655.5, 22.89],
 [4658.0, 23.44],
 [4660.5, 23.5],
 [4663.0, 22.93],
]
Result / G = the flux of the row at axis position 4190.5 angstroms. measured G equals 23.86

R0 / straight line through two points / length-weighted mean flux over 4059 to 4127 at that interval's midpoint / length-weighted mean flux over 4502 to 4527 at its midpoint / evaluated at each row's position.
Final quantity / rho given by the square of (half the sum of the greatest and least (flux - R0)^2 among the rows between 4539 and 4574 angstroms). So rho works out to 1.3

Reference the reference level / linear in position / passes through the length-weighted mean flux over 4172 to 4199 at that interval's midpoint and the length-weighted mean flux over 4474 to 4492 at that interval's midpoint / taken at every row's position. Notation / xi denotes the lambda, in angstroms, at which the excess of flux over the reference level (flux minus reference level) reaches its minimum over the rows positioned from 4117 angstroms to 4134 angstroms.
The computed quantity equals 4120.5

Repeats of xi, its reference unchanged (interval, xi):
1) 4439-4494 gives 4443.0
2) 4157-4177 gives 4173.0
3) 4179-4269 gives 4228.0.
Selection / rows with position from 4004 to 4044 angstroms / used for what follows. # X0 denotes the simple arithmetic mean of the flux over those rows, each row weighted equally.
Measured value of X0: 24.7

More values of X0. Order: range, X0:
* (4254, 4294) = 23.7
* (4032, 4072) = 24.4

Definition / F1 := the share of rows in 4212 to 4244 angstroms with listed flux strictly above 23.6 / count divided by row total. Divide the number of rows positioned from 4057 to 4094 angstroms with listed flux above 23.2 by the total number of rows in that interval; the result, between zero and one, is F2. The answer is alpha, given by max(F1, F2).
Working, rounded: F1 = 0.46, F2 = 0.93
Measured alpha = 0.93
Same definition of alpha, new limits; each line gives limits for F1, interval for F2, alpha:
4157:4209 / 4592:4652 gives 0.90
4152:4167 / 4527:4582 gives 1.00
